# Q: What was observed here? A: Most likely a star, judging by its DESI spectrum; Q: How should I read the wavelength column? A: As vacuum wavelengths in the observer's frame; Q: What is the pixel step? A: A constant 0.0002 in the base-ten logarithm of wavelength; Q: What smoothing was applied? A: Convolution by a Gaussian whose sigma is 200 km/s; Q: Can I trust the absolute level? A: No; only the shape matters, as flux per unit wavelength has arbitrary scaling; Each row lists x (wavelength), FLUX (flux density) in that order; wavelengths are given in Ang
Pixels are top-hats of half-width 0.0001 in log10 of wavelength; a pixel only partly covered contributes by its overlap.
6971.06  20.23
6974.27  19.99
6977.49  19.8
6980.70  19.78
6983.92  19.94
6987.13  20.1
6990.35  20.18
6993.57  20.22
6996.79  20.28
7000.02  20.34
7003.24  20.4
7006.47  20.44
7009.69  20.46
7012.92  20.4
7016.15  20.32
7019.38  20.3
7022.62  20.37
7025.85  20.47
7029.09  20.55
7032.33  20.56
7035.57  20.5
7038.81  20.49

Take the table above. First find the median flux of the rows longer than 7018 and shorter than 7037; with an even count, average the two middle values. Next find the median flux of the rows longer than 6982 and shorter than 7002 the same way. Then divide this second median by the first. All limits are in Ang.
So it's 0.986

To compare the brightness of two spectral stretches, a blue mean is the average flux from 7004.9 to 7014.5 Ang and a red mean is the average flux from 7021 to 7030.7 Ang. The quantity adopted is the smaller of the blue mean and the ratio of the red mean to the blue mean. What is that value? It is 1.001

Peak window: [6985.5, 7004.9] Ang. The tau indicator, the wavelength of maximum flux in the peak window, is 7003.24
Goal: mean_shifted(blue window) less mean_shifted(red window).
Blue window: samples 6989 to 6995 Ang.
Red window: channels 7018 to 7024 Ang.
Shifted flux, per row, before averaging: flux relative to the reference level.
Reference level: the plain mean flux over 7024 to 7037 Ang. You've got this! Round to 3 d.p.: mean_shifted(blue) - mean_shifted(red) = -0.135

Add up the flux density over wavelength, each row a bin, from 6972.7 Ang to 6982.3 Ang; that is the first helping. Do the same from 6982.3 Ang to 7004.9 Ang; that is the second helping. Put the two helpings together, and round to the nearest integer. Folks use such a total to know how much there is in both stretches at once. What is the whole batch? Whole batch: 647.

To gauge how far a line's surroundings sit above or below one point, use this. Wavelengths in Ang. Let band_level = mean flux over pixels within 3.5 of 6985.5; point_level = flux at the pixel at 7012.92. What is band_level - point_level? -0.38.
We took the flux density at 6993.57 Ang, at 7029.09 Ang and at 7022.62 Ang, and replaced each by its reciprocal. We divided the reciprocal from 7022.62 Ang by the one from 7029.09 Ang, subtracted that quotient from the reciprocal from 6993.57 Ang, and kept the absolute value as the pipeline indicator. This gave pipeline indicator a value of 0.959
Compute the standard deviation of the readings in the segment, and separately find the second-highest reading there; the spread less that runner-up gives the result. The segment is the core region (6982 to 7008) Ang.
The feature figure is -20.2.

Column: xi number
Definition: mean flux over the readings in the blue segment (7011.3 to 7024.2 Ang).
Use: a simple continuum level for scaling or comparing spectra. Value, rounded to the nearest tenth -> 20.3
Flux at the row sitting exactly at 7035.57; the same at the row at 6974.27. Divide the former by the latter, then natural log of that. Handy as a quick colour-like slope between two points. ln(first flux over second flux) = 0.025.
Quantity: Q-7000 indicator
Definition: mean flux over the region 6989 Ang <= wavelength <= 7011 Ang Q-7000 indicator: 20.3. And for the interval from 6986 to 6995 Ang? 20.2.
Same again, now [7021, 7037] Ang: 20.5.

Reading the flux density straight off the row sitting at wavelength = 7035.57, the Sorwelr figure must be 20.5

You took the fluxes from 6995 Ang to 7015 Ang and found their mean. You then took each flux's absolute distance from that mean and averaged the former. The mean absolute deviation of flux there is 0.051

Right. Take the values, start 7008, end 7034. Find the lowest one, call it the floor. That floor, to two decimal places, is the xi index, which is 20.30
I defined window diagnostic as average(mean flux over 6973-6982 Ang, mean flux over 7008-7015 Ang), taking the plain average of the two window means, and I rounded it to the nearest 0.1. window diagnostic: 20.1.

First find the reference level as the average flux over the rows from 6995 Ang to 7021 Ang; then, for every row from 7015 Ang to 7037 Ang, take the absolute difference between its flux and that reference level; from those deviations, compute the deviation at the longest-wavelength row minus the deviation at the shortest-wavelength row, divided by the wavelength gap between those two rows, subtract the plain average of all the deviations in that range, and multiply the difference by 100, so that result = -10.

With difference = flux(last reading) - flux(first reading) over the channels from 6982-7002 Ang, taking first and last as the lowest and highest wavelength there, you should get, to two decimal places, 0.40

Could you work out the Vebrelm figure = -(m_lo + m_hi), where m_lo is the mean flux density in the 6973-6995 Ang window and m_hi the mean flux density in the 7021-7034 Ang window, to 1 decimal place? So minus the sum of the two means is -40.5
